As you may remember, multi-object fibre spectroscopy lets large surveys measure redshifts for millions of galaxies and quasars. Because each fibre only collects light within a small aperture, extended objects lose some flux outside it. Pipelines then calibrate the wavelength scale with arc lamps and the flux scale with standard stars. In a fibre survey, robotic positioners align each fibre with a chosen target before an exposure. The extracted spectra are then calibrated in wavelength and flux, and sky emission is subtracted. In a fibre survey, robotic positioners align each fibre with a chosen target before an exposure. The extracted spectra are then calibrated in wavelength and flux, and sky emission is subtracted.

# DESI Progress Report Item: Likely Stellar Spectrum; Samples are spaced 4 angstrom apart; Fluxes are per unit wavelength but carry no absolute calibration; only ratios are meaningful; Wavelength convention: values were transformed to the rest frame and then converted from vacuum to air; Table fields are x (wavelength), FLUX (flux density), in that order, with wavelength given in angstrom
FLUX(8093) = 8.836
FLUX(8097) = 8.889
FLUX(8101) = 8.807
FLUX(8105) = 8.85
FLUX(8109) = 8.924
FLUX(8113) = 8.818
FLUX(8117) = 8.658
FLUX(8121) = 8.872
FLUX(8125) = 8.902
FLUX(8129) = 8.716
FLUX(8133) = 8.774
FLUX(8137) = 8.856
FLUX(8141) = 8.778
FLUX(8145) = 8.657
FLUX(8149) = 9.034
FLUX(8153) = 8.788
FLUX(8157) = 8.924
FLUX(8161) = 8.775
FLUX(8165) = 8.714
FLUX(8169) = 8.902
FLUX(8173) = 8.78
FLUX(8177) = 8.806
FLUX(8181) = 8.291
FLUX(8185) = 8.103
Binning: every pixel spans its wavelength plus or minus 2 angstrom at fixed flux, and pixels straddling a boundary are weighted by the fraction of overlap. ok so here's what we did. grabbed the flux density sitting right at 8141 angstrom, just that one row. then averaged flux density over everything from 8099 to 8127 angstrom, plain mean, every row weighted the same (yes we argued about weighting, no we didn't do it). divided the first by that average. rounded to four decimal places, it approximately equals 0.9938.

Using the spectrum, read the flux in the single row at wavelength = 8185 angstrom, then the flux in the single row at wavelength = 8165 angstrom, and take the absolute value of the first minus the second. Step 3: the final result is 0.61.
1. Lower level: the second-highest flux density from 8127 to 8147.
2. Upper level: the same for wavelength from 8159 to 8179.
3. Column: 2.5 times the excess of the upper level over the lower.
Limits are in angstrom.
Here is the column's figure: 0.07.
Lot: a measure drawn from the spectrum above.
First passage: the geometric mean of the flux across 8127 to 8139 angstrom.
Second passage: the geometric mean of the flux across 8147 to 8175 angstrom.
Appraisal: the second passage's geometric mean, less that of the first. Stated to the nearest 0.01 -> 0.06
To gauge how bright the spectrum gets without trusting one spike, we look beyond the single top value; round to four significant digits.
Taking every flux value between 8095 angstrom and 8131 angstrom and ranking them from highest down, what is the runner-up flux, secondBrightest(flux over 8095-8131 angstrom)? 8.902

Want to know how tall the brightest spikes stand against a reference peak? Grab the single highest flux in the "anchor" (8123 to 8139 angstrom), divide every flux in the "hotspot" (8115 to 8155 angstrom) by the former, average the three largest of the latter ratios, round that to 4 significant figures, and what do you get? 1.004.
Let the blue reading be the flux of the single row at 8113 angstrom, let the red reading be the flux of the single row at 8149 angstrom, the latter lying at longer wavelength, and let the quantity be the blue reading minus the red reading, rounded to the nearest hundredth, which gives -0.22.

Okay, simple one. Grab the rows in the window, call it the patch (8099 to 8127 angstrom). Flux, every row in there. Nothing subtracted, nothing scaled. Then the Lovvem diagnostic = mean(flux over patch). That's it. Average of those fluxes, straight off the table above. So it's 8.83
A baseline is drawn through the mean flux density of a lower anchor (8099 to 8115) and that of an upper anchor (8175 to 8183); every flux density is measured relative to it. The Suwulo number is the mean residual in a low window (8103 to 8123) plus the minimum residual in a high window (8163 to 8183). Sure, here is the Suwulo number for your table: -0.25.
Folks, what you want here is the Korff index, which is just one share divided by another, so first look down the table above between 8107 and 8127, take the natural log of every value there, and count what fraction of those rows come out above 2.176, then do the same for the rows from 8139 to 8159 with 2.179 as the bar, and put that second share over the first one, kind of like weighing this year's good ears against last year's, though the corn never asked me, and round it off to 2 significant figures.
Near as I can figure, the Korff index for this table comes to 0.50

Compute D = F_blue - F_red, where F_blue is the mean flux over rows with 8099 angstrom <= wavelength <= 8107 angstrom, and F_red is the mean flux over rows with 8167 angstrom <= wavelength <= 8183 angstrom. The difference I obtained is 0.13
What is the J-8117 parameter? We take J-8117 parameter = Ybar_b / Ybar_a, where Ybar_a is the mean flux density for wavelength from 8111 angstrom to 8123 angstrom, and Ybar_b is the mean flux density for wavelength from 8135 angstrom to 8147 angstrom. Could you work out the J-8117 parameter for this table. 1.00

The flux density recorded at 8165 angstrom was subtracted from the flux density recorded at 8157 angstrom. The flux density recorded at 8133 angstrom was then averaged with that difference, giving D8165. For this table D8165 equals 4.49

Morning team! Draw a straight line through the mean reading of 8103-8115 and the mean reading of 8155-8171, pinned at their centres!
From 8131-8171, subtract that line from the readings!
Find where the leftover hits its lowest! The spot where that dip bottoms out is 8145 angstrom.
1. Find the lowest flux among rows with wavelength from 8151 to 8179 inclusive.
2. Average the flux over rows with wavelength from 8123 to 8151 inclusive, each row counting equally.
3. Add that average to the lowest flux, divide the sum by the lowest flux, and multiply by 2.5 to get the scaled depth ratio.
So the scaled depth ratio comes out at 5.03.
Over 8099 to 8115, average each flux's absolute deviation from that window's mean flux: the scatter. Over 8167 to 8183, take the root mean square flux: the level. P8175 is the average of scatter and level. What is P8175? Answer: 4.37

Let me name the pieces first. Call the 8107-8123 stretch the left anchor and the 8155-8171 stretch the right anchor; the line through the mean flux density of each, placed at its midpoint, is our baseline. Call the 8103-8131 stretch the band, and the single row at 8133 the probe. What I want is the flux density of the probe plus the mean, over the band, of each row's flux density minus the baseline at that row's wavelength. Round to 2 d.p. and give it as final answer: 8.78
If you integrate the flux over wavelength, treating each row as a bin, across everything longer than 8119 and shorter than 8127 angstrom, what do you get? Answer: 71.10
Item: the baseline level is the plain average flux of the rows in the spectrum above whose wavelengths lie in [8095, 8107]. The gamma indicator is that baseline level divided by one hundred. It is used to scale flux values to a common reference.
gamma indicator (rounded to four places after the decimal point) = 0.0885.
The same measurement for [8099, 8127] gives 0.0883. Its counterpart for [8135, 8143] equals 0.0882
